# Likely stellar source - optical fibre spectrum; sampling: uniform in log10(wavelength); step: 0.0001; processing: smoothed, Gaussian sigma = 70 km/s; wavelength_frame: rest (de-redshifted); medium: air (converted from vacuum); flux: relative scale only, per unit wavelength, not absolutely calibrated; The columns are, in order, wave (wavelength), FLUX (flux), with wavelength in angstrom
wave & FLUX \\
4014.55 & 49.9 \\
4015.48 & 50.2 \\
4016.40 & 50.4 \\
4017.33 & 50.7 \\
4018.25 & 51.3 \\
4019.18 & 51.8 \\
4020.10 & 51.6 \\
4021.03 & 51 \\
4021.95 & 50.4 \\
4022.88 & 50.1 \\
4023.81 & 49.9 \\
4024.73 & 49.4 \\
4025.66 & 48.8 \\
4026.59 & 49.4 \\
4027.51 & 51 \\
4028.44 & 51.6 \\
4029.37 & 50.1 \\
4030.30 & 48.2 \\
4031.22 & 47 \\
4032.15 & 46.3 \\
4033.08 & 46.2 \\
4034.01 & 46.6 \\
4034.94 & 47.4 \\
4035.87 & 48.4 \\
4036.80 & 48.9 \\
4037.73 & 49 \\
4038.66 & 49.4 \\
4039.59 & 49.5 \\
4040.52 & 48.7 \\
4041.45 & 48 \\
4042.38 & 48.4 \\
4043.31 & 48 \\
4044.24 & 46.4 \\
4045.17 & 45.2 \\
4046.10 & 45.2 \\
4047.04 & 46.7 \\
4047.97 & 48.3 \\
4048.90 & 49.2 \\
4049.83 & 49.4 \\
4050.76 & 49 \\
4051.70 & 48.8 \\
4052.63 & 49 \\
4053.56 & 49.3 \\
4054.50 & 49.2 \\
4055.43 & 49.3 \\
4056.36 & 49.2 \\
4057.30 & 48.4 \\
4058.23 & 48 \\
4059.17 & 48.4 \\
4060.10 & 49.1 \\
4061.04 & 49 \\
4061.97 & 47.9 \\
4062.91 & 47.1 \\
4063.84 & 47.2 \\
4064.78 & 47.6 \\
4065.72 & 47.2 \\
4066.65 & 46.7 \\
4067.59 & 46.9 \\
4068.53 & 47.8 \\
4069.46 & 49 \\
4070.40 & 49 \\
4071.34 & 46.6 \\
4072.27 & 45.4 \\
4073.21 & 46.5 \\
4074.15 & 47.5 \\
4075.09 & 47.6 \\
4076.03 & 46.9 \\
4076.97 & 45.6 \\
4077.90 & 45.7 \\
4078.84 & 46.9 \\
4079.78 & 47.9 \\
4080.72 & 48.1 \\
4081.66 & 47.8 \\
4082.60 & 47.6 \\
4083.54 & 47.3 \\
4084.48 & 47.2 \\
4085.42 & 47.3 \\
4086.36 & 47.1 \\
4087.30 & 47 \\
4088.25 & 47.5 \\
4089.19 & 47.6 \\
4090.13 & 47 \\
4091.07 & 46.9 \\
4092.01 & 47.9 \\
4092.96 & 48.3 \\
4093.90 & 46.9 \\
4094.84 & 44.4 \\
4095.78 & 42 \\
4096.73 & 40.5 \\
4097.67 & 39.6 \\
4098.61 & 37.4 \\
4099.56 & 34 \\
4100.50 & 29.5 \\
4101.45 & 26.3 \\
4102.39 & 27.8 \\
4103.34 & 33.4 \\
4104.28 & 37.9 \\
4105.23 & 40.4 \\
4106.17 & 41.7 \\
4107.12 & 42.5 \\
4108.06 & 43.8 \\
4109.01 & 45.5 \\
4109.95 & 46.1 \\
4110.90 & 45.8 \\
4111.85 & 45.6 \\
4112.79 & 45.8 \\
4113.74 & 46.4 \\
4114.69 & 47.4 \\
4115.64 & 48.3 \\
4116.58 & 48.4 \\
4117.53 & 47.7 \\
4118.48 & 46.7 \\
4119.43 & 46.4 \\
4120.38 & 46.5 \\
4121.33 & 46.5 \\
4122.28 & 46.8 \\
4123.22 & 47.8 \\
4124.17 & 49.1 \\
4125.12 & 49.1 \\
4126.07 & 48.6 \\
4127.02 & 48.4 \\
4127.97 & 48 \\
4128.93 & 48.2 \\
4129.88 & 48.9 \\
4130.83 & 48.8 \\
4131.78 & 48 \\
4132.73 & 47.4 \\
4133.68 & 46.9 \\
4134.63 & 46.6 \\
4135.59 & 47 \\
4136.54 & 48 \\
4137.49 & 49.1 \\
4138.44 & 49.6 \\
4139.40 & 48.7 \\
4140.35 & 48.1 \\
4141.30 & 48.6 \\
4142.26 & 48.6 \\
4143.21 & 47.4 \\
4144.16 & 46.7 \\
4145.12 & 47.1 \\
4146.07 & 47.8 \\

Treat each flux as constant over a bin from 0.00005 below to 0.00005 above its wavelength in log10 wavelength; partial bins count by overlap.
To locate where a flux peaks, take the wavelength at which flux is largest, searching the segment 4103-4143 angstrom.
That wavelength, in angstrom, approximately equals 4138.44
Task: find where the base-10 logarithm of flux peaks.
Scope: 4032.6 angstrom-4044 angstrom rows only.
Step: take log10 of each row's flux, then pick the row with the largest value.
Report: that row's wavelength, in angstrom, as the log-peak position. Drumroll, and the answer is 4039.59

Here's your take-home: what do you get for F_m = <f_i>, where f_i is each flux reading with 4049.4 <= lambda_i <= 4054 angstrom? 49.1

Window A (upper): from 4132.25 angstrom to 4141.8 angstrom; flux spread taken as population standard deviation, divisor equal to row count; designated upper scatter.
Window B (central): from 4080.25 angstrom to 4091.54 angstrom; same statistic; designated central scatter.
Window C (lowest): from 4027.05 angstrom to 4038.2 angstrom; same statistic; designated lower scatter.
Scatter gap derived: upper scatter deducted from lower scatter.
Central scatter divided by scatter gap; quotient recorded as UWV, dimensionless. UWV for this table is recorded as 0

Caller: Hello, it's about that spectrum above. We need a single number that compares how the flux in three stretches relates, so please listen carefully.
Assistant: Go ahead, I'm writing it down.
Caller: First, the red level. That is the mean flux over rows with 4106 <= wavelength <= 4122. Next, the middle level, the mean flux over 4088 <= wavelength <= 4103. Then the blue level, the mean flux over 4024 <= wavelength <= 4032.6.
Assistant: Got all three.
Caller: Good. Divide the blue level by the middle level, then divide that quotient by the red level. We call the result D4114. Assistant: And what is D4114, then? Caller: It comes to 0.026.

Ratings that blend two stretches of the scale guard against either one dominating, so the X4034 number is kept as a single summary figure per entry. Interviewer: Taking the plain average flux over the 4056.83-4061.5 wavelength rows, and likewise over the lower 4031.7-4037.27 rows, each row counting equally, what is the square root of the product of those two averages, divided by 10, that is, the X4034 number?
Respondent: 4.79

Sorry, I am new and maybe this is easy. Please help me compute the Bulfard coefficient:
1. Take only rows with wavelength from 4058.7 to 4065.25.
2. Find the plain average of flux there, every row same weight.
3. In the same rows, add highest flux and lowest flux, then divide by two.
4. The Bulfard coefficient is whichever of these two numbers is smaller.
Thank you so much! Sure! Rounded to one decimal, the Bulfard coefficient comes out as 48.0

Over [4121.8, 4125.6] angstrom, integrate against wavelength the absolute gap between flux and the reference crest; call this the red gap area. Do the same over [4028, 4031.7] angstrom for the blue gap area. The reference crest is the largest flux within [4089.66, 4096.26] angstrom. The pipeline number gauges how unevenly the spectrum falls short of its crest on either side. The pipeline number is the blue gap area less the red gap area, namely 2.6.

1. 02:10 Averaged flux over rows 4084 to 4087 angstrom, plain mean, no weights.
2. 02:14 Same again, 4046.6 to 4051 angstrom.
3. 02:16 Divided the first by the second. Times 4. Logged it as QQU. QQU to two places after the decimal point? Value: 3.89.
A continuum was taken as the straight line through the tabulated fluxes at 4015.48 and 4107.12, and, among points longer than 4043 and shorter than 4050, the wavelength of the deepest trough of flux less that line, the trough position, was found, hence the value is 4045.17 angstrom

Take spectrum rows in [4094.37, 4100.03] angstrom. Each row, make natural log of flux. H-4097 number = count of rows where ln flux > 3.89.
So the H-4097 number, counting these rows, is 0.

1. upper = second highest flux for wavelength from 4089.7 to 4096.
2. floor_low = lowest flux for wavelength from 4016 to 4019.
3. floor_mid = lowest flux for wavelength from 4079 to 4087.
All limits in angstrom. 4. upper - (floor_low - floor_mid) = 45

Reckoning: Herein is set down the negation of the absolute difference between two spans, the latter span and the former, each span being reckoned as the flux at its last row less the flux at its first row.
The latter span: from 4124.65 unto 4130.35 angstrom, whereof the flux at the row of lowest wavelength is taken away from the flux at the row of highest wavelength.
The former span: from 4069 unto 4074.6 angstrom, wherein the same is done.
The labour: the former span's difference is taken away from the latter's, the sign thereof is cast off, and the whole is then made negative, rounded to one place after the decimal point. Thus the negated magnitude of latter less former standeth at -1.3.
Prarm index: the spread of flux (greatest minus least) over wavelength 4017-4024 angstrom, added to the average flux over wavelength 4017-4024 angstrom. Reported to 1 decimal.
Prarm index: 52.8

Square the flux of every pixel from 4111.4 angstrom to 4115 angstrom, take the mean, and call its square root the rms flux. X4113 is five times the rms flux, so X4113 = 232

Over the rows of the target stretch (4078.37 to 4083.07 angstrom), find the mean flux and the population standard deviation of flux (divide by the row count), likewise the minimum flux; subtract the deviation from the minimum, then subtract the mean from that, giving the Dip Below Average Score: -1.2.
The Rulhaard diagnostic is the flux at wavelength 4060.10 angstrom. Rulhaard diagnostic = 49.1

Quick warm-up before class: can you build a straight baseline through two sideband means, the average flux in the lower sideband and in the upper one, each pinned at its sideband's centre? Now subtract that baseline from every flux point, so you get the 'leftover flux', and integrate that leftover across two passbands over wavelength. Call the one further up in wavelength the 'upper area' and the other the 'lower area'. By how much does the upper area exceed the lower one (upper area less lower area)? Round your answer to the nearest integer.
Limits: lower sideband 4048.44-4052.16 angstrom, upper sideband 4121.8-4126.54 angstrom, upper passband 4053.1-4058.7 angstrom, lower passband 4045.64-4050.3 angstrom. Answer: 6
